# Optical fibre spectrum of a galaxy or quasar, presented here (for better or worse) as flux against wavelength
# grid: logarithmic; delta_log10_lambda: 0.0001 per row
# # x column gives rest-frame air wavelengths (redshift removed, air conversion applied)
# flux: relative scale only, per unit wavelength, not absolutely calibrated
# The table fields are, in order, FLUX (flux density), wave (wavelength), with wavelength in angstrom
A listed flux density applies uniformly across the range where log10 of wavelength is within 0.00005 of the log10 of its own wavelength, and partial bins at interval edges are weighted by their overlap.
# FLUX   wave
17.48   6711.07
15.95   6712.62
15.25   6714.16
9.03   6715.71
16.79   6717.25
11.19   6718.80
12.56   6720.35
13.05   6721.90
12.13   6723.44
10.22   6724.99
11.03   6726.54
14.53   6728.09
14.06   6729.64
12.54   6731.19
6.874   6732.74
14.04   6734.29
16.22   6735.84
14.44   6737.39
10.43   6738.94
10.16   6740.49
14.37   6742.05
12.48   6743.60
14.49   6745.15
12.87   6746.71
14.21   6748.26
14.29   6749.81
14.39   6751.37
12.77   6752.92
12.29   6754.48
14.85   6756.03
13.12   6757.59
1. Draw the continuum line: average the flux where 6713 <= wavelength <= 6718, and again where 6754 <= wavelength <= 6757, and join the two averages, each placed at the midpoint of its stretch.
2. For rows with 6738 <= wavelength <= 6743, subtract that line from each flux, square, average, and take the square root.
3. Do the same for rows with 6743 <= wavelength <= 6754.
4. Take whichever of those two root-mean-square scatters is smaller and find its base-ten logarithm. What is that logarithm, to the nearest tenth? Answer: -0.1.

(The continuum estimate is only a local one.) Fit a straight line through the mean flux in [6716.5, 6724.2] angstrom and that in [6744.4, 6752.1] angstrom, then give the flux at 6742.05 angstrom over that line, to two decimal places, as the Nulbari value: 1.04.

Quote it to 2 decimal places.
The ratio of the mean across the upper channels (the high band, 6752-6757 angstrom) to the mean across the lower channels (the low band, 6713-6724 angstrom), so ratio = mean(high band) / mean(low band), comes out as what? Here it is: 1.03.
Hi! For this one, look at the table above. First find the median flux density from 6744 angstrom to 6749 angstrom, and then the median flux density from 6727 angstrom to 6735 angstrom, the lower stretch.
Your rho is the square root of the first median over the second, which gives 1.01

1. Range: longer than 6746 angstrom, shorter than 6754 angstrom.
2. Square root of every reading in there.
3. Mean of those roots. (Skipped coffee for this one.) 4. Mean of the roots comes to 3.70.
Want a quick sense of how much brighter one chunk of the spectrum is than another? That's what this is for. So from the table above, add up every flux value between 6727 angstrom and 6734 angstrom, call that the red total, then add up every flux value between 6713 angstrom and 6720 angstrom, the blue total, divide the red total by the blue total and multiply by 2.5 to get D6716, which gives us 2.30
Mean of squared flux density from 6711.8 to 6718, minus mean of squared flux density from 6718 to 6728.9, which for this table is 64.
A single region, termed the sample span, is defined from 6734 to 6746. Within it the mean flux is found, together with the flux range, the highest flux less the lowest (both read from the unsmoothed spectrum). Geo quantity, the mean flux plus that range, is 19.4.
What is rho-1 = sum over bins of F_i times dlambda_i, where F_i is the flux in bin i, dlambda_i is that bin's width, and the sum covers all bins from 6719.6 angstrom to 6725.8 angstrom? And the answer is 74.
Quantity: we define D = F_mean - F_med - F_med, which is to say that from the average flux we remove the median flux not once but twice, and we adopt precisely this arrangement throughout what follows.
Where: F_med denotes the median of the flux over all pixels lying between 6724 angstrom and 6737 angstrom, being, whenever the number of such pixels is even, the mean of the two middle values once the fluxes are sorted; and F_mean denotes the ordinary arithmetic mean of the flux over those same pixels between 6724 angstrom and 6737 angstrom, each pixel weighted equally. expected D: -14.1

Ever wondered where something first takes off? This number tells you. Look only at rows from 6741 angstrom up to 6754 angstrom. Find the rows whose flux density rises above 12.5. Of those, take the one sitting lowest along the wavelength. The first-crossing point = 6742.05 angstrom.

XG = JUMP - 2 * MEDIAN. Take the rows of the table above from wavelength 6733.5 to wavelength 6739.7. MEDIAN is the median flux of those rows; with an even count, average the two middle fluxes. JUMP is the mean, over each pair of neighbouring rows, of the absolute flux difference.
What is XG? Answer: -25.8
